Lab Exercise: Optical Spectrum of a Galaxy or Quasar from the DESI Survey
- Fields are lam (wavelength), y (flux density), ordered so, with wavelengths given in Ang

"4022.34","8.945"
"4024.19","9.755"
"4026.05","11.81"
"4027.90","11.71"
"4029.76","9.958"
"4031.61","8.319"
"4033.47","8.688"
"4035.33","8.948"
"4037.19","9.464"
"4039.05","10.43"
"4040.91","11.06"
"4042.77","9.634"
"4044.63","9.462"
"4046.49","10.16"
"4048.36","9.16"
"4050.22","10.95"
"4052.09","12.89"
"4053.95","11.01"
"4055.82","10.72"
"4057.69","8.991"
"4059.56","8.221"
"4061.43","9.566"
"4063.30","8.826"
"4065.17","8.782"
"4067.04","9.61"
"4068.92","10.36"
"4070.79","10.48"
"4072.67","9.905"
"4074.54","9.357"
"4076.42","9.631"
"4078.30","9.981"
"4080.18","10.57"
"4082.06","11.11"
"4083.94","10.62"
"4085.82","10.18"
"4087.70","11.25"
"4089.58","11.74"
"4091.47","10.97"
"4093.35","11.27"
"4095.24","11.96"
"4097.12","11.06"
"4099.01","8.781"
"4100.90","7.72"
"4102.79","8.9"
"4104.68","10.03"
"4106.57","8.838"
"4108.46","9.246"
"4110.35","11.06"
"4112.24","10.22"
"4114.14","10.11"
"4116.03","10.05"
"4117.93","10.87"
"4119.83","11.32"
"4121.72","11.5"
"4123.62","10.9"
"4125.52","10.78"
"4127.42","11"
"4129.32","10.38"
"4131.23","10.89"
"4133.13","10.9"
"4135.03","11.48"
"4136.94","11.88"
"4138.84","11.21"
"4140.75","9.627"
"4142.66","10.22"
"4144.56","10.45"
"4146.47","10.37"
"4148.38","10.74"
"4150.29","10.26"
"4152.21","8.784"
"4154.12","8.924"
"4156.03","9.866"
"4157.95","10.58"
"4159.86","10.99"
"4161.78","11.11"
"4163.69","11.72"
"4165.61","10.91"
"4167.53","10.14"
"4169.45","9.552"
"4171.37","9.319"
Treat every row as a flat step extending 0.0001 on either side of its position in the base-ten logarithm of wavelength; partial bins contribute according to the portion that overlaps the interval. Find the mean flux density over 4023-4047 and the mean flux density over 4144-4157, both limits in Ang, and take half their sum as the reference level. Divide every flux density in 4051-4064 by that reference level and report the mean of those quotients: 1.01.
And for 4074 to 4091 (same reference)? 1.06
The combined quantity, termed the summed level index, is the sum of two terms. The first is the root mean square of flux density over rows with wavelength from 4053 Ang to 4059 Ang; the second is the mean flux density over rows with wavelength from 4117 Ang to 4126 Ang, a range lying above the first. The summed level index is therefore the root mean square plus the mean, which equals 21.4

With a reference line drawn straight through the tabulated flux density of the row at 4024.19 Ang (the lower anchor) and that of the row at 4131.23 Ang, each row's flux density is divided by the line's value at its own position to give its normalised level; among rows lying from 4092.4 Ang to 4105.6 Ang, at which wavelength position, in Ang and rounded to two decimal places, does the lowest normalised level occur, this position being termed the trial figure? 4100.90 Ang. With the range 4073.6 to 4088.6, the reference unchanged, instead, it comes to 4074.54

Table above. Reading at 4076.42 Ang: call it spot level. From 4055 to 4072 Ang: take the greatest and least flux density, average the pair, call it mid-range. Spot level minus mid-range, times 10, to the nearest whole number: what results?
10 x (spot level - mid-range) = 2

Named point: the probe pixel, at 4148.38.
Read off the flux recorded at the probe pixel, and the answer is 10.74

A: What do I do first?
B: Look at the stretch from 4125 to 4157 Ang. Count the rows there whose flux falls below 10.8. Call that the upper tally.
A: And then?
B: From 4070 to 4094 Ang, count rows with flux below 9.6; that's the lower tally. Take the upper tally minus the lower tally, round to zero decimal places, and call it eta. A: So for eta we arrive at 10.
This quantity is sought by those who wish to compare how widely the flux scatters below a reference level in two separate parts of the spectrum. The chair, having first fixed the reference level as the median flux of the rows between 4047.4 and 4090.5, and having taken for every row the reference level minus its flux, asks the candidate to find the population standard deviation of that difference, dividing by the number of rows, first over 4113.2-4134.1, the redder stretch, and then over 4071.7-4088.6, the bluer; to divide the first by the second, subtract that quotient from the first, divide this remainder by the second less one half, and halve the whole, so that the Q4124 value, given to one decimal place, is -1.3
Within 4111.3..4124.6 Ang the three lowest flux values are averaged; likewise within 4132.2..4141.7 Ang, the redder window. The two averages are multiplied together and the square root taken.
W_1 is 10.4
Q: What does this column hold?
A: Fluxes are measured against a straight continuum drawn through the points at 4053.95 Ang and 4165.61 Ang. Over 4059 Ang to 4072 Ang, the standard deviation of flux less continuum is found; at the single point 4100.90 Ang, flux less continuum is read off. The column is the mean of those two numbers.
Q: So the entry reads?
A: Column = -1.2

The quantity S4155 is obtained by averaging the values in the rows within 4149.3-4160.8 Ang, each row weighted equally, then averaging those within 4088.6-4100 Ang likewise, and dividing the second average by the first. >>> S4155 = 1.11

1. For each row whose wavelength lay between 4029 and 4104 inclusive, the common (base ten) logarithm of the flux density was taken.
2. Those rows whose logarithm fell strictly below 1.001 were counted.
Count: 21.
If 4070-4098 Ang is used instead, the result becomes 4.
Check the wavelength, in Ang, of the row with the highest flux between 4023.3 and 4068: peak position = 4052.09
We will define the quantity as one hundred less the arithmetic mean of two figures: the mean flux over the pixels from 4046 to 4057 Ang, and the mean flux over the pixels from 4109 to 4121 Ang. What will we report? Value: 89.3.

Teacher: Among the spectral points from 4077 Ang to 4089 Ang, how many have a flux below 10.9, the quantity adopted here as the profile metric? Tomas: 4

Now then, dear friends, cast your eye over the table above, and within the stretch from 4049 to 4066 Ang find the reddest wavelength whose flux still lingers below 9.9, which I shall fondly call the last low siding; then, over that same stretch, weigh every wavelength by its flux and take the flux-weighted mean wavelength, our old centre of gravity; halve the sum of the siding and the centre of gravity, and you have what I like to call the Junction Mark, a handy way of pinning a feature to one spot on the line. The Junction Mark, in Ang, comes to 4061.2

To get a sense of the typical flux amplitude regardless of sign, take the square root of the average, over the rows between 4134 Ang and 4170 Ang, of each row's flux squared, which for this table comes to 10.5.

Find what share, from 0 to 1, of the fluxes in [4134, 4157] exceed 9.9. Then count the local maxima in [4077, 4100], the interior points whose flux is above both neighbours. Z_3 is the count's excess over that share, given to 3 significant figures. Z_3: 2.33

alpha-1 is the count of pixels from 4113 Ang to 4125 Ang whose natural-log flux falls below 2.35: 2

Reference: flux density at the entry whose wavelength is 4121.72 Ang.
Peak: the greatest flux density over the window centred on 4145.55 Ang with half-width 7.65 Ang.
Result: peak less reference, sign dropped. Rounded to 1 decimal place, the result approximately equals 0.3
